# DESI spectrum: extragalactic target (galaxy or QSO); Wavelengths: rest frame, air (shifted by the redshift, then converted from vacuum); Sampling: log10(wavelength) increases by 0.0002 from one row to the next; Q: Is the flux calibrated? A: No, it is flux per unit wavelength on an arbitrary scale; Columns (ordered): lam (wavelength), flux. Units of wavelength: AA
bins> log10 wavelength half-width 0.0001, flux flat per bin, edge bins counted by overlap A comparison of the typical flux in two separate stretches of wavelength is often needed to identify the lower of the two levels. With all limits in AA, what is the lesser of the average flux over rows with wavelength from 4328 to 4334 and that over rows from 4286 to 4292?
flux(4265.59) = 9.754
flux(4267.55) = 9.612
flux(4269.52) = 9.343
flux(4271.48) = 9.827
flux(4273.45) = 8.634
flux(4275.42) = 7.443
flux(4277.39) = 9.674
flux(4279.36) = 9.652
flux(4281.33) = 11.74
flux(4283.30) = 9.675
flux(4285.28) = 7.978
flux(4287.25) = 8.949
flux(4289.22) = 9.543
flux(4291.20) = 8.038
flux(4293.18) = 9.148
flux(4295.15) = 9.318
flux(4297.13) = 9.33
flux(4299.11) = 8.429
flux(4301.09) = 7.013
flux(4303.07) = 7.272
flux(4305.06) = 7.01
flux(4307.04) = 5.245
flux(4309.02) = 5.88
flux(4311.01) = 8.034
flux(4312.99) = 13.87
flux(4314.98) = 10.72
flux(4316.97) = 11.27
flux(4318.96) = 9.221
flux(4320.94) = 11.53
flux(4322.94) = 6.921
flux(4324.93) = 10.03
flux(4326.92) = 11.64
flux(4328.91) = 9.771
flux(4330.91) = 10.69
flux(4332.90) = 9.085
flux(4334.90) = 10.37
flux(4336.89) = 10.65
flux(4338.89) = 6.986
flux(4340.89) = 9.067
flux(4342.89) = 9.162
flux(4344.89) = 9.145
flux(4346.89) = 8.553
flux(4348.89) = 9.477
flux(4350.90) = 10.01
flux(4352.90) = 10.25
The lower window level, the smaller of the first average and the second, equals 8.8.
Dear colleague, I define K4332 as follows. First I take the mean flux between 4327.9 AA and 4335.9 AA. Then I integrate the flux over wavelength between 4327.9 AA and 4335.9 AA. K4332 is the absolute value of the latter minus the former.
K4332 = 70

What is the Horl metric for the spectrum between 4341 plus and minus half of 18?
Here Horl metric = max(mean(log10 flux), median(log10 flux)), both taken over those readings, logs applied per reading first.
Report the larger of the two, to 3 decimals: 0.961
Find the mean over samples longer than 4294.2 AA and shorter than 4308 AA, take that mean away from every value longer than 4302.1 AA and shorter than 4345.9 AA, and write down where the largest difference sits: 4312.99 AA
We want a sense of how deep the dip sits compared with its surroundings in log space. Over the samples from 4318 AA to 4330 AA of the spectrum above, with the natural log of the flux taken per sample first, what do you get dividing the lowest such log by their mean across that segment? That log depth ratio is 0.85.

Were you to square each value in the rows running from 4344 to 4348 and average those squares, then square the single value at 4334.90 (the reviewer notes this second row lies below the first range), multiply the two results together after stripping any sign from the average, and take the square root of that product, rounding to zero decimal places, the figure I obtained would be 92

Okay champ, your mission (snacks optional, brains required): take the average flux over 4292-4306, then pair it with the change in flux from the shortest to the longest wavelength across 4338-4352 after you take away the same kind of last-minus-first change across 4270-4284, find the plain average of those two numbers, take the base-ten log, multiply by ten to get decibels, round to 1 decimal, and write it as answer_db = 7.6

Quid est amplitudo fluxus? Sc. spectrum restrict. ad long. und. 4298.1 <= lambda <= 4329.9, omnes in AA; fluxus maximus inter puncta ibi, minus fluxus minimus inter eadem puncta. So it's 8.6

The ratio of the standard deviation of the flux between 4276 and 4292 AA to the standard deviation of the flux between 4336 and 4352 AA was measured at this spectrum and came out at 1.1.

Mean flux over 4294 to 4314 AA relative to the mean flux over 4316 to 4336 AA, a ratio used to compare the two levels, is 0.81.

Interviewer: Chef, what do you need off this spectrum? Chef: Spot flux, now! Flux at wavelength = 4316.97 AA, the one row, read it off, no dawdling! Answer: 11.27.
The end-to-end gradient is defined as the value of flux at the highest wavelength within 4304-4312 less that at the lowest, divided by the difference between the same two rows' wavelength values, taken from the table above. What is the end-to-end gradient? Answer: 0.2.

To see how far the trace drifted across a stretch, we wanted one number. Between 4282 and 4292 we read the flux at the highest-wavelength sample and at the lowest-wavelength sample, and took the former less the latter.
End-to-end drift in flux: -2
